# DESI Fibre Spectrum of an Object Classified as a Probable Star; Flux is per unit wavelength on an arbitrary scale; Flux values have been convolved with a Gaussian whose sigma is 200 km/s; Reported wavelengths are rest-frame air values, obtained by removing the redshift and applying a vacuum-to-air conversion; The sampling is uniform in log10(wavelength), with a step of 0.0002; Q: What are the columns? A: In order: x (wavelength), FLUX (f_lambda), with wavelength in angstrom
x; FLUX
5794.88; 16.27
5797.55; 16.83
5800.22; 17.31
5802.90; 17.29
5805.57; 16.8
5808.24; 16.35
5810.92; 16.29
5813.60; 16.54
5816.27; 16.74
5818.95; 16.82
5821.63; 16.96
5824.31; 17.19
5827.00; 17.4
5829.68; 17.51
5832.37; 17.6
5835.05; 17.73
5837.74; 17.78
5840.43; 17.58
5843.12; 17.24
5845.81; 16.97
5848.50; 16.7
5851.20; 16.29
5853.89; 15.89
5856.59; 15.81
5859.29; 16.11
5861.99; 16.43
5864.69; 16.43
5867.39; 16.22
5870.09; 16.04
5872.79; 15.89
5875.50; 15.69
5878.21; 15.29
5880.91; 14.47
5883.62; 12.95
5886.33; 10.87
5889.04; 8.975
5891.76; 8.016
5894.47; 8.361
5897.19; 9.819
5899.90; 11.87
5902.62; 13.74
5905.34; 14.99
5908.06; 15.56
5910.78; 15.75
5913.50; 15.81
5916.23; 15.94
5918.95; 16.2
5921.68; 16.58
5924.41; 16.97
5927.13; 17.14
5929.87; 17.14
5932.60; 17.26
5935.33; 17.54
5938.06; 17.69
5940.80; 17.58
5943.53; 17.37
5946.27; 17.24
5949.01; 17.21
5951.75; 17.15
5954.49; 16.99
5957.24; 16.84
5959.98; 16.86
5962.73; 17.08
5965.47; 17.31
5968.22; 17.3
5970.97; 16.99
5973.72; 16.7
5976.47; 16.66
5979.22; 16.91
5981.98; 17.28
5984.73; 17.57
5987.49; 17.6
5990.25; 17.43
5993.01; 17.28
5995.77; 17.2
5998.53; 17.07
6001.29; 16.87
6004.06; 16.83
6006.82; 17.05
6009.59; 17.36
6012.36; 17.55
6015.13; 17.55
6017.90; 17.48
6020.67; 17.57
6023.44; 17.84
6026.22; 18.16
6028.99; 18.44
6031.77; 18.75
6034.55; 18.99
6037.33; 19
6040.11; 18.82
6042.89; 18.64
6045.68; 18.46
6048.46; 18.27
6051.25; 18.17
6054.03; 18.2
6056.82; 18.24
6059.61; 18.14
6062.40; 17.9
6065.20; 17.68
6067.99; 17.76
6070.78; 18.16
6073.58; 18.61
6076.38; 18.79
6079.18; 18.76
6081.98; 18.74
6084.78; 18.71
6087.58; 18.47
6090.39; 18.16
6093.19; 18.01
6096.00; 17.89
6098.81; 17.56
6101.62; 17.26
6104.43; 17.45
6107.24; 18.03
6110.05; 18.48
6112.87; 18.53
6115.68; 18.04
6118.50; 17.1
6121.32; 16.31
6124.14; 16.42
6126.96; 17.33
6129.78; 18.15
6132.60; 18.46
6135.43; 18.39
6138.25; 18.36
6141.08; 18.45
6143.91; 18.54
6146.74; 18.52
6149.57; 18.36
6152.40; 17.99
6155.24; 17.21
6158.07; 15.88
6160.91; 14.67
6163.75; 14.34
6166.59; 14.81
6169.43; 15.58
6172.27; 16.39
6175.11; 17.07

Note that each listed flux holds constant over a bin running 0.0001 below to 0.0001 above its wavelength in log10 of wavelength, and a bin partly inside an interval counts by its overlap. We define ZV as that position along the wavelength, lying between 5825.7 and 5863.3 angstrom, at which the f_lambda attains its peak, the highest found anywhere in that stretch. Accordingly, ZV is 5837.74 angstrom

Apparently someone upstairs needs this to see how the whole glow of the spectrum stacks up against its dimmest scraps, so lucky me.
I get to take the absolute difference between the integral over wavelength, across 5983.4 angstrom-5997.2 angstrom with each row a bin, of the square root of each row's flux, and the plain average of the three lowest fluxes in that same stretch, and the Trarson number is 40.3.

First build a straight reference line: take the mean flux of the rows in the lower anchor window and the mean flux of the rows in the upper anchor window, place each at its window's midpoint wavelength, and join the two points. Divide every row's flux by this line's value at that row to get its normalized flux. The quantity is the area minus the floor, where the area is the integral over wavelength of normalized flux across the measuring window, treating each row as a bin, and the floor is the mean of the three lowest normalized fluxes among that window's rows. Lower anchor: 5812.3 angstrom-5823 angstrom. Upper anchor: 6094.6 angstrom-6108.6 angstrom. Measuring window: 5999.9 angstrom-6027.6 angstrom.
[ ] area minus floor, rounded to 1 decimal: 26.8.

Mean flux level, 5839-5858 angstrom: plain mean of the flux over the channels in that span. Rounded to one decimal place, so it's 16.6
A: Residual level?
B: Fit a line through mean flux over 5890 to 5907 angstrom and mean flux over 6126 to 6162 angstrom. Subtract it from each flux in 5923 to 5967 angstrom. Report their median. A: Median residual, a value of 4.9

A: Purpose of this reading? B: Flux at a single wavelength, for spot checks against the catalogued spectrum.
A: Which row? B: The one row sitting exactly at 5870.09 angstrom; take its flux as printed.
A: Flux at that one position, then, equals 16.04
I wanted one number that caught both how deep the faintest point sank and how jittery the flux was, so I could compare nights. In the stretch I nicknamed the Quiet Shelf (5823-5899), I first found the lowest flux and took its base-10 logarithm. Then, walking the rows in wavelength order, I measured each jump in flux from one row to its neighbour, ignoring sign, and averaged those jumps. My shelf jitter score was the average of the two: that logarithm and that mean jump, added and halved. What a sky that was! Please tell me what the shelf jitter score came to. 0.700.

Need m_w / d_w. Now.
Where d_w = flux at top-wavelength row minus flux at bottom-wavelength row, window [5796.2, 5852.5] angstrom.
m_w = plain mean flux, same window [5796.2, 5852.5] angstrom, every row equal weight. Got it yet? -32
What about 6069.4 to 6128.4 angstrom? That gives -22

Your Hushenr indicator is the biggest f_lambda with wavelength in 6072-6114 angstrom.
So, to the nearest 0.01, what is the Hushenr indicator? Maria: 18.79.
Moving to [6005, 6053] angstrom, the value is 19.00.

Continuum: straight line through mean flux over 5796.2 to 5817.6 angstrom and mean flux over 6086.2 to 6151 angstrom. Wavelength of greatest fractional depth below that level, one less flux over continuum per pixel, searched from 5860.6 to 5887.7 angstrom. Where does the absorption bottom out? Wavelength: 5886.33 angstrom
